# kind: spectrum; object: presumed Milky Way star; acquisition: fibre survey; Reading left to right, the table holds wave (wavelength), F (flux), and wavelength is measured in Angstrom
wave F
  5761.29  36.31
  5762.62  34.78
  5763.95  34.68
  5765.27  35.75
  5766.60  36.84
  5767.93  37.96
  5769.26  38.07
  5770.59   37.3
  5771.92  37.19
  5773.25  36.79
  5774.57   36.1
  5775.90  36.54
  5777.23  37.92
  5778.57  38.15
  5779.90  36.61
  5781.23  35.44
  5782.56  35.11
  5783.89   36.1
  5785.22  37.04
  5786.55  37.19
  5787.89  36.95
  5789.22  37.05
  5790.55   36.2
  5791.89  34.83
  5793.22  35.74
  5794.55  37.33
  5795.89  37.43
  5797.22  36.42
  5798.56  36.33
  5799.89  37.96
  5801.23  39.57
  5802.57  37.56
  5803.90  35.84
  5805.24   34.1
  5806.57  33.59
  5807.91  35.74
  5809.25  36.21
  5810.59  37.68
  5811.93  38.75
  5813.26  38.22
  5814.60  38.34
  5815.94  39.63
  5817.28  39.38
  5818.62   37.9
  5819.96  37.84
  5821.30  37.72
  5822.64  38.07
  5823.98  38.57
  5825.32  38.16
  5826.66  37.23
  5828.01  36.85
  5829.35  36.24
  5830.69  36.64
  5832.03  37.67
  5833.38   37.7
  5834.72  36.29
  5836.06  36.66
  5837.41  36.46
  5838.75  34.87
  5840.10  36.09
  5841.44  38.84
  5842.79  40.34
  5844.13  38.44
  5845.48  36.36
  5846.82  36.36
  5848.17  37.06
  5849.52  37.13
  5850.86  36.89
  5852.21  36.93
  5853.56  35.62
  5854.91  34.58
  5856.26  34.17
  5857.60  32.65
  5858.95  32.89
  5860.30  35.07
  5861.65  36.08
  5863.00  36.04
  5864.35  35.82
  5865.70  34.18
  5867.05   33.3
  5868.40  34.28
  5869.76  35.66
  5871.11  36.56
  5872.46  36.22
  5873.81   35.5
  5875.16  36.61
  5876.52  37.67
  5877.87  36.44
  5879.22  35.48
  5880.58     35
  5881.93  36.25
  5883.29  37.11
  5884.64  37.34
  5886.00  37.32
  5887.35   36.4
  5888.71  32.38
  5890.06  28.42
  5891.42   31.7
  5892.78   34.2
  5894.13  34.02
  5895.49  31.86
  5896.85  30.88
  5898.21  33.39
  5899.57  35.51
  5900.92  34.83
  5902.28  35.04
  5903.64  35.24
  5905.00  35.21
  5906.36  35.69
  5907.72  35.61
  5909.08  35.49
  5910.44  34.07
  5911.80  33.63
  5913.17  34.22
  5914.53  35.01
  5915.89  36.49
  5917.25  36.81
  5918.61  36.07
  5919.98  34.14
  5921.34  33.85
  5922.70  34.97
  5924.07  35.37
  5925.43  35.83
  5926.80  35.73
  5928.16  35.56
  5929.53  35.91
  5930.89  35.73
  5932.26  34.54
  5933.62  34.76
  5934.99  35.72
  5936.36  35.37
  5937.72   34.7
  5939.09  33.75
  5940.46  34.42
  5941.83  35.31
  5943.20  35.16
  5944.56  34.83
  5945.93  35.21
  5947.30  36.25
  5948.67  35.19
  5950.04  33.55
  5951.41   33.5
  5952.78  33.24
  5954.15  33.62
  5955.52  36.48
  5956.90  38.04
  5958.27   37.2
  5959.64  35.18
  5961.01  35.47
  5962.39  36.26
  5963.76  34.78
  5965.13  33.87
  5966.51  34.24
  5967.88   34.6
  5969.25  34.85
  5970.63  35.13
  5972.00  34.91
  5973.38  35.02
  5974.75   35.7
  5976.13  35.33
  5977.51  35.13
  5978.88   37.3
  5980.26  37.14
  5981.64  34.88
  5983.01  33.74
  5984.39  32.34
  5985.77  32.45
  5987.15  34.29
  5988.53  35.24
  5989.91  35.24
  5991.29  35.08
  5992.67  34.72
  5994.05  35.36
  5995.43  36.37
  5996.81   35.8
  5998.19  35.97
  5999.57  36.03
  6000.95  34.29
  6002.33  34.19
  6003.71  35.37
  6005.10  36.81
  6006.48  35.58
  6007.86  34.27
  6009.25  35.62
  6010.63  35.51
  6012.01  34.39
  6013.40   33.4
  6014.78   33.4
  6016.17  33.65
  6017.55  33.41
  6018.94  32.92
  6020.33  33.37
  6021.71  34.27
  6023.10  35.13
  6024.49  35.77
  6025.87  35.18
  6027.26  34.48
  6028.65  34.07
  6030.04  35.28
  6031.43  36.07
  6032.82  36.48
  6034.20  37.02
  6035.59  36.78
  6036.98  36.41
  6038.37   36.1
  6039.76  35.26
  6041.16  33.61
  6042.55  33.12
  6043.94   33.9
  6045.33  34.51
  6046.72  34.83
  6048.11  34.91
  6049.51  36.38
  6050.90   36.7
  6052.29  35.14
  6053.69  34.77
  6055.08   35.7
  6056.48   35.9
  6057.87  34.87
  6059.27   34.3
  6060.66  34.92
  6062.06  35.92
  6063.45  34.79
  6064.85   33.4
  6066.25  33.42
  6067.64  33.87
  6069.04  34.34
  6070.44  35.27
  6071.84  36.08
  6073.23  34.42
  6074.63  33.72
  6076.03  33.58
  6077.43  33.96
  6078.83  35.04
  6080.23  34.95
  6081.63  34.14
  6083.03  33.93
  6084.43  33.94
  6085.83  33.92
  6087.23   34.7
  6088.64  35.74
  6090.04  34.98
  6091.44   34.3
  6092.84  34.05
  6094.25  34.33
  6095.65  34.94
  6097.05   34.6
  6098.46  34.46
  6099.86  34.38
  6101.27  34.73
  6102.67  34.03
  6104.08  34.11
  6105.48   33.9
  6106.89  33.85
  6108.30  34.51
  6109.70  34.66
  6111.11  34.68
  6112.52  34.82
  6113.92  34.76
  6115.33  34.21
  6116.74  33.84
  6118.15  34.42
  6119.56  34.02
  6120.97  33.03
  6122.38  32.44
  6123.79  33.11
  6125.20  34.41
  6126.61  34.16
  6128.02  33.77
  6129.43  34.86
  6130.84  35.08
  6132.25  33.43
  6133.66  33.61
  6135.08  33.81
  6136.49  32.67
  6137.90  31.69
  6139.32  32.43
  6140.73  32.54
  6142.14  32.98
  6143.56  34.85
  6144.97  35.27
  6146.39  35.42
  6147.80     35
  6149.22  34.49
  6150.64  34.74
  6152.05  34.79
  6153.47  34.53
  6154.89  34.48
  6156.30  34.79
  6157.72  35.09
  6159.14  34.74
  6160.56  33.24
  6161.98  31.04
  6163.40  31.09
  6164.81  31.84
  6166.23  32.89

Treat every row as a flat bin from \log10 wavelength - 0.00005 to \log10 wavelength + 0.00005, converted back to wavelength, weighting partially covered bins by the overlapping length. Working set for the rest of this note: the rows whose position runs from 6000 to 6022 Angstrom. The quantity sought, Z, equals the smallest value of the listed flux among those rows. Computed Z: 32.92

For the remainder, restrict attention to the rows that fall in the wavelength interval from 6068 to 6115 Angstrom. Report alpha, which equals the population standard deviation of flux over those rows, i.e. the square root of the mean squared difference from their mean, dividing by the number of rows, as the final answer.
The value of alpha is 0.6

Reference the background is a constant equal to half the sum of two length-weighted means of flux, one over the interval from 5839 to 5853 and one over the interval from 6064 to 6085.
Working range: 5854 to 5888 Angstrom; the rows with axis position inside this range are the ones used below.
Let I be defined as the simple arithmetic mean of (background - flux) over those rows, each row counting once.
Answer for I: 0.3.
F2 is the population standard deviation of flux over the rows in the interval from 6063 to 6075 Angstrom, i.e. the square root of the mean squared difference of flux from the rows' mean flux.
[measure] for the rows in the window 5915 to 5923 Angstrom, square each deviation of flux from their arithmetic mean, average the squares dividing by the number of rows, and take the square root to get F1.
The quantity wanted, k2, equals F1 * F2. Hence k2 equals 1.0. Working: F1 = 1.1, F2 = 0.85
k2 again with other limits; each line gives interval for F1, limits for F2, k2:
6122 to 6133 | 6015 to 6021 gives 0.2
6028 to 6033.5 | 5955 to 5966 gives 1.2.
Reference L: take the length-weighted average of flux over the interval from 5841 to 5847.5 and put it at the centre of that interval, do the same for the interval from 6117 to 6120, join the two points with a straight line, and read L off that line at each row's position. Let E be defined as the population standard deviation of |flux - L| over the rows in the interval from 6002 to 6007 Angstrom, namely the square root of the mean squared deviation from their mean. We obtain 0.6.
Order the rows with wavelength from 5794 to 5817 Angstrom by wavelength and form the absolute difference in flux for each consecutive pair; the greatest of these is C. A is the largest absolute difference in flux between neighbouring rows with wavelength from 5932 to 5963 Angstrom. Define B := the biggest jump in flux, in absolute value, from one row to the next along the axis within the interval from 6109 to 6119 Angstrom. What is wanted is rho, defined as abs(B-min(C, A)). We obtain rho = 1.6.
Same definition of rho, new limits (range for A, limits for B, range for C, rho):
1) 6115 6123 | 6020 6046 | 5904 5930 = 0.7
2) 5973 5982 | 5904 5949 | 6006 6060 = 0.3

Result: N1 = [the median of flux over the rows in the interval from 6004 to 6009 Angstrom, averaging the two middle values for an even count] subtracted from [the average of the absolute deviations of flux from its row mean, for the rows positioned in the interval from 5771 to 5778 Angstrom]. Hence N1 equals -35.1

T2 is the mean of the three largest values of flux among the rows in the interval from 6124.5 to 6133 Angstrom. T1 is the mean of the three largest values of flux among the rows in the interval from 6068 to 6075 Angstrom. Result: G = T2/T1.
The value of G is 0.987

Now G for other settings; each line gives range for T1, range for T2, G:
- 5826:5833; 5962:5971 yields 0.951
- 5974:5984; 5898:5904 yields 0.961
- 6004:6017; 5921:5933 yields 0.995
